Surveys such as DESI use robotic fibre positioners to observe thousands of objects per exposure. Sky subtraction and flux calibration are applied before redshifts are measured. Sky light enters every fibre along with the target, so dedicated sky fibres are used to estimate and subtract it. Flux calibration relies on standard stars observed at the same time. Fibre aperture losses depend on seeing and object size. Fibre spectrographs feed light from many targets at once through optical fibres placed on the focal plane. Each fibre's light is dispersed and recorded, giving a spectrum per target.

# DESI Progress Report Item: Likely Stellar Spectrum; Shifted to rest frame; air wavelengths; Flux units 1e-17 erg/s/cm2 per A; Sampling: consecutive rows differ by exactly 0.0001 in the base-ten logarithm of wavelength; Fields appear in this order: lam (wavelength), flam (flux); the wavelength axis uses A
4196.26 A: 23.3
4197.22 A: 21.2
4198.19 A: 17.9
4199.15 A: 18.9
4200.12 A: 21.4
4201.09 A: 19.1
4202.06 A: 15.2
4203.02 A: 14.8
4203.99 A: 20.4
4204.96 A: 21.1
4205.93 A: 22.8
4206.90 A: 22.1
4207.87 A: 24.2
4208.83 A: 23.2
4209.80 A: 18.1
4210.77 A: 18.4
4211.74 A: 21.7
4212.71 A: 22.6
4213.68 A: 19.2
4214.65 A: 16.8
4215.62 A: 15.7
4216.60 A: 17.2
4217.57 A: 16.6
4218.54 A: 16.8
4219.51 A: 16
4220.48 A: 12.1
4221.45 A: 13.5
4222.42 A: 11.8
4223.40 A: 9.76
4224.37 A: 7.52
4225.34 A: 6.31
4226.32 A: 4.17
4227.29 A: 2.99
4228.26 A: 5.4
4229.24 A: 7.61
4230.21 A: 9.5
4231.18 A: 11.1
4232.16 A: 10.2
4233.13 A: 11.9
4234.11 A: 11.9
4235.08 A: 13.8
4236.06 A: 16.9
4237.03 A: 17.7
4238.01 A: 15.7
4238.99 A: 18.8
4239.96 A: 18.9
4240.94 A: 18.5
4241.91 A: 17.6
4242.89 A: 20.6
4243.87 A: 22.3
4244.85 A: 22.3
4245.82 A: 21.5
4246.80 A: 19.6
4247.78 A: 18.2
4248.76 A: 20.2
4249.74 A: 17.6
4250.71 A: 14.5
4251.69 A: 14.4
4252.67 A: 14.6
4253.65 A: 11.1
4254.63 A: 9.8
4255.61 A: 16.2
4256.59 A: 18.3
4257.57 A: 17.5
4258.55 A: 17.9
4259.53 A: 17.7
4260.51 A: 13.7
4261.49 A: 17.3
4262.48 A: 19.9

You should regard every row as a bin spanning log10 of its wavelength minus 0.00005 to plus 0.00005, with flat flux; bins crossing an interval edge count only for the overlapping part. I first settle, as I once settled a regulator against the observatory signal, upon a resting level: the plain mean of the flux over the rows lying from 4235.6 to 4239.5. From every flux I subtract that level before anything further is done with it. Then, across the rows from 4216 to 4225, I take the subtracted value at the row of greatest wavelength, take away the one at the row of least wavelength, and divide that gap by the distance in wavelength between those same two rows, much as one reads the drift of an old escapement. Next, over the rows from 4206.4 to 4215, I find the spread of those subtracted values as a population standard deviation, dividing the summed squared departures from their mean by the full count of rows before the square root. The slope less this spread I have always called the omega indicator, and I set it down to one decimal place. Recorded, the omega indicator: -3.7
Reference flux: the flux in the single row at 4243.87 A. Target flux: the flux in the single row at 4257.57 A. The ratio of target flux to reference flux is 0.78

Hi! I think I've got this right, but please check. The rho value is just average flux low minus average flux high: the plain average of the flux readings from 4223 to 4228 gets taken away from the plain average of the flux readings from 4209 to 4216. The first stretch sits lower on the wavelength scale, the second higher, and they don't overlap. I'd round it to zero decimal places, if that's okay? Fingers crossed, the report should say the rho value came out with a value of 13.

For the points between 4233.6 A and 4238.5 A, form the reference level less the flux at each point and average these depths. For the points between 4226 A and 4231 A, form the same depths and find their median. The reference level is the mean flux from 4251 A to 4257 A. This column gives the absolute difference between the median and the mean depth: 10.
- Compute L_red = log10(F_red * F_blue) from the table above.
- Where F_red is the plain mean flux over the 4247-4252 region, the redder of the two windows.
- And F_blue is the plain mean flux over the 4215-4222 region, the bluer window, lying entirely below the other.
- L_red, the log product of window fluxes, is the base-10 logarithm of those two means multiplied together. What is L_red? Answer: 2.42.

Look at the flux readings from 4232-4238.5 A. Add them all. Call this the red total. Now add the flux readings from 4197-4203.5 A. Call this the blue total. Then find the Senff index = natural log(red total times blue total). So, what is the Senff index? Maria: 9.44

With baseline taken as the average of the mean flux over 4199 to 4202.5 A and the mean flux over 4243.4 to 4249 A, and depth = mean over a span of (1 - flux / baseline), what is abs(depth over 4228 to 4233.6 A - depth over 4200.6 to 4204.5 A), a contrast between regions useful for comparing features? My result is 0.41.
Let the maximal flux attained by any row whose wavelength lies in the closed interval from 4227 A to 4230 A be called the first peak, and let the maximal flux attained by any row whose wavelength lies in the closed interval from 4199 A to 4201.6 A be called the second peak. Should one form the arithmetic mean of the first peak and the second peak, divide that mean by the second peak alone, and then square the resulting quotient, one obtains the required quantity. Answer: 0.5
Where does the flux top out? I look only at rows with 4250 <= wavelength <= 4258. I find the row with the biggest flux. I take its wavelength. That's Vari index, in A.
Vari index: 4256.59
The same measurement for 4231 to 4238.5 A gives 4237.03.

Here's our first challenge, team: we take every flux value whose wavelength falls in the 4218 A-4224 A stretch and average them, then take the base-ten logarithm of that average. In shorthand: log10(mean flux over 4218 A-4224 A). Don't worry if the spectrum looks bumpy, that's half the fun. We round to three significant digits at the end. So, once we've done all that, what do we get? 1.12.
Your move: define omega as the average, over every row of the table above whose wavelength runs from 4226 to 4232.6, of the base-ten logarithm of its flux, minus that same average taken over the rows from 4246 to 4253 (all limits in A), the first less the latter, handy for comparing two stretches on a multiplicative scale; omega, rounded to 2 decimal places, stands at -0.41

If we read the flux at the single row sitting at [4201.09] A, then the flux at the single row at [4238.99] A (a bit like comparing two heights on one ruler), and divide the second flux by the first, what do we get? 0.98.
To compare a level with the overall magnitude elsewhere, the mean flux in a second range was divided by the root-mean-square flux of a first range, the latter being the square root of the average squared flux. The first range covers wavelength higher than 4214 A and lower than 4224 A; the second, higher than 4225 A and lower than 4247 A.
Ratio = 1.0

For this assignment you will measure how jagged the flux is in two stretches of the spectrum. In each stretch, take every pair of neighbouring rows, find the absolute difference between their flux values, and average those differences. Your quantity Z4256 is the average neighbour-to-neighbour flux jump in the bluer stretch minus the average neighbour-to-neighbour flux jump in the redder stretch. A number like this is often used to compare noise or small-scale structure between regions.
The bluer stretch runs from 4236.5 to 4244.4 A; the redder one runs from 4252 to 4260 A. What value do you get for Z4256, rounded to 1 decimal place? -0.5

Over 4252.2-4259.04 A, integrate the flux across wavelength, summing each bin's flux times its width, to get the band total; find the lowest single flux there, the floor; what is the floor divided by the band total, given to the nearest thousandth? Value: 0.095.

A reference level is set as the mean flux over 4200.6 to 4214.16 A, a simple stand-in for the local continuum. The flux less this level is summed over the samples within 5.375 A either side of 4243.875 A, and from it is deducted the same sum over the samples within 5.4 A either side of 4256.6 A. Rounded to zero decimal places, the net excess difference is 50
